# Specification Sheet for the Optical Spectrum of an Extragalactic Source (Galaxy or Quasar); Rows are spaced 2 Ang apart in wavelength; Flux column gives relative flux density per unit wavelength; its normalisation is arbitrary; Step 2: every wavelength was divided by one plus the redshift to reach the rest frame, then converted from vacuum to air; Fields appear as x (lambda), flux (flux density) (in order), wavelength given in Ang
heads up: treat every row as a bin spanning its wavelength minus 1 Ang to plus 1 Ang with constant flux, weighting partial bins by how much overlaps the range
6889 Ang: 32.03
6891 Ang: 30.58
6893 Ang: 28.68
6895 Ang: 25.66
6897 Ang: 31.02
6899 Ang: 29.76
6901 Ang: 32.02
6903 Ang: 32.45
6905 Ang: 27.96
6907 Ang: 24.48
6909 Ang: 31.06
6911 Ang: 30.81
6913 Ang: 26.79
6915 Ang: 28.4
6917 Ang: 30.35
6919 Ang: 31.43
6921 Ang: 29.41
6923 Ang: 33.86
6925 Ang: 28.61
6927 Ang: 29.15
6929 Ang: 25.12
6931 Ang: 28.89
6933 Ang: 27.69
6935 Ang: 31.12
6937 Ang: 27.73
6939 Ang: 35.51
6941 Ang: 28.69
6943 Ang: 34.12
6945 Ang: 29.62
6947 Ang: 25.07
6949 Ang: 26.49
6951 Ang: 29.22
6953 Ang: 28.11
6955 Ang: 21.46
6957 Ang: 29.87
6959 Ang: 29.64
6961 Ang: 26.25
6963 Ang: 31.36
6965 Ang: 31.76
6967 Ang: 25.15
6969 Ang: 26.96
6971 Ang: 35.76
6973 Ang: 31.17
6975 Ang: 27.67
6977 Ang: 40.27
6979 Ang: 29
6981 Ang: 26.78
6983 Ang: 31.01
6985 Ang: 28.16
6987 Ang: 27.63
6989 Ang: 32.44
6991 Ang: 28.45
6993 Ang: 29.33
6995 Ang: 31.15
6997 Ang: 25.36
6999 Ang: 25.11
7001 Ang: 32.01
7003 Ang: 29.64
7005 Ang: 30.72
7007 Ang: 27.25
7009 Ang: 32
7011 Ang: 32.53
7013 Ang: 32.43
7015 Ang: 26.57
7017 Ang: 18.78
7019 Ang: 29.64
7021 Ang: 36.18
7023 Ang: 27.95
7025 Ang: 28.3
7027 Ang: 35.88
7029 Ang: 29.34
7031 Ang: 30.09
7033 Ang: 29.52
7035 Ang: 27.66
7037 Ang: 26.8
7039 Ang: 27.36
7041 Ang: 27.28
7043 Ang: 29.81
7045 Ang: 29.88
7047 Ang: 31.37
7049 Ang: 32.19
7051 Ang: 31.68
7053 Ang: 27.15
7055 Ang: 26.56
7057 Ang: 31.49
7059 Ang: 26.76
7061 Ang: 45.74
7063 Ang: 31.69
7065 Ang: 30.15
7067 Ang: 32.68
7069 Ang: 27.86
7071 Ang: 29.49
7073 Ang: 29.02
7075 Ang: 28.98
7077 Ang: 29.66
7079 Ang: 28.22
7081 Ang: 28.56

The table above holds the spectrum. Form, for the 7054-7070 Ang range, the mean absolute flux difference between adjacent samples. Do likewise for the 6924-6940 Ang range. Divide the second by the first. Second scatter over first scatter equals 0.47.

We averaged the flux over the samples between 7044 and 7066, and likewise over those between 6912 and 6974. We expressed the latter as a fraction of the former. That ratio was 0.93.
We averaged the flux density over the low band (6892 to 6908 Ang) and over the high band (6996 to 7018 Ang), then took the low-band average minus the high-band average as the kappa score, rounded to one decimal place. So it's 0.6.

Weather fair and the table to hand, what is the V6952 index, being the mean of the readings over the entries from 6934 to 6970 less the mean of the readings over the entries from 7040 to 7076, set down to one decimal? -1.8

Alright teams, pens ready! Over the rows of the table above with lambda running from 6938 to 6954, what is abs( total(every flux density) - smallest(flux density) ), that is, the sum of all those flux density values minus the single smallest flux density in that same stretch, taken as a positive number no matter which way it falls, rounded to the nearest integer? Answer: 212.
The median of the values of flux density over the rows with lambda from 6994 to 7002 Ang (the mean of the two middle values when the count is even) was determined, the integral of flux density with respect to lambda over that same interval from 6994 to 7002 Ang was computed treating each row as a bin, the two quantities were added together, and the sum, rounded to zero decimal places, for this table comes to 256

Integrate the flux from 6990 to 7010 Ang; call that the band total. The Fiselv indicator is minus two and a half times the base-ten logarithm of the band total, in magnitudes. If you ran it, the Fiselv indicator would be -6.912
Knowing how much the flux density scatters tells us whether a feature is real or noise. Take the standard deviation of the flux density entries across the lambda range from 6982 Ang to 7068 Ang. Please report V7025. 3.9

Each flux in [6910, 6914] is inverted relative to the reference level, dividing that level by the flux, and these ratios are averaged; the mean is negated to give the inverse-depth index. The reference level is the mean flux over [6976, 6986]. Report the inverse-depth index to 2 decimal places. -1.08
